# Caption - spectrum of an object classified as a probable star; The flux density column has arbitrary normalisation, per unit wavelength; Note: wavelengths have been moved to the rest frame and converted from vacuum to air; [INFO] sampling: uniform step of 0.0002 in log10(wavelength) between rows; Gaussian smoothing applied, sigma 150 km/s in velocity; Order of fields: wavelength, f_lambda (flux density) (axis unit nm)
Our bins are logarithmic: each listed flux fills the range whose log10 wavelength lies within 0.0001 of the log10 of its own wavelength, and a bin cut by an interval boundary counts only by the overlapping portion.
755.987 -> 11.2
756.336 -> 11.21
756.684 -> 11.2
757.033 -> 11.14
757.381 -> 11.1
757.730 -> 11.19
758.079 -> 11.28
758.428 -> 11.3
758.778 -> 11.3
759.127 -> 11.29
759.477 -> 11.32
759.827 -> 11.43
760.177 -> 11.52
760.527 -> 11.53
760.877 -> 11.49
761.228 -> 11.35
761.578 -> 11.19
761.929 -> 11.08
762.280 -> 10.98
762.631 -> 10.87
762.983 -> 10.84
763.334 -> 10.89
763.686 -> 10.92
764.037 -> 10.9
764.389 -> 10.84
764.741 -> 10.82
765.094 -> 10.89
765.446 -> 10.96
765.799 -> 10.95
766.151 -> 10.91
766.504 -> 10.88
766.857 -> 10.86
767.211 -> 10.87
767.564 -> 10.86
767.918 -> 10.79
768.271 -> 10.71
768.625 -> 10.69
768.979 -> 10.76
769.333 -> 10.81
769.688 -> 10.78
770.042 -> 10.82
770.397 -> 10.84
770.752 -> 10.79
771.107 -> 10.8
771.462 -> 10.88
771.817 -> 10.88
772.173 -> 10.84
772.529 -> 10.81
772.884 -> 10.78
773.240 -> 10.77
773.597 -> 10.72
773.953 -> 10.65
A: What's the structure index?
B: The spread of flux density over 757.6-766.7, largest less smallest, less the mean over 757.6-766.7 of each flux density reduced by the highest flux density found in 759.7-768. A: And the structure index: 1.13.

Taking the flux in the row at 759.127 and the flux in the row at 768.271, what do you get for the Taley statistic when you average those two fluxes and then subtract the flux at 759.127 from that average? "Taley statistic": -0.29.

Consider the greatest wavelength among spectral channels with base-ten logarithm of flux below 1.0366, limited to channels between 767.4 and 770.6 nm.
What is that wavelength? 770.397 nm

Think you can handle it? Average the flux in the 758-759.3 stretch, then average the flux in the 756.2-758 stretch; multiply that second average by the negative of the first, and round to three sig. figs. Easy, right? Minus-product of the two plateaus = -126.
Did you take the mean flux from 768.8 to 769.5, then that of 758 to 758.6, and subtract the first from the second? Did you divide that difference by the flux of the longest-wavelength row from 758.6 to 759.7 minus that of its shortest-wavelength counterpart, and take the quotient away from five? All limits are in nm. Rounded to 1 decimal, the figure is -20.3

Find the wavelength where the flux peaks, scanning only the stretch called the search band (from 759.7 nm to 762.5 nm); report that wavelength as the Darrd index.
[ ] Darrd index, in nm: 760.527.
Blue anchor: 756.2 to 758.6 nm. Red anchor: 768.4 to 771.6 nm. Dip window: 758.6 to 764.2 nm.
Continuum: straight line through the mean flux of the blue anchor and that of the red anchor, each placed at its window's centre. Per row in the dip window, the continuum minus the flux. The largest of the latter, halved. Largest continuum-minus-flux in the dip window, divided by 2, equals 0.092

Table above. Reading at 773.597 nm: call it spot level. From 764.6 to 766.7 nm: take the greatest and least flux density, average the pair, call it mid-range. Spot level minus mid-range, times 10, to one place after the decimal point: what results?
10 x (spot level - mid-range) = -1.7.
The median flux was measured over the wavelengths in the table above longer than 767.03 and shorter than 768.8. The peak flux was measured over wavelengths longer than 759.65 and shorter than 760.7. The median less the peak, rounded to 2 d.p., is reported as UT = -0.74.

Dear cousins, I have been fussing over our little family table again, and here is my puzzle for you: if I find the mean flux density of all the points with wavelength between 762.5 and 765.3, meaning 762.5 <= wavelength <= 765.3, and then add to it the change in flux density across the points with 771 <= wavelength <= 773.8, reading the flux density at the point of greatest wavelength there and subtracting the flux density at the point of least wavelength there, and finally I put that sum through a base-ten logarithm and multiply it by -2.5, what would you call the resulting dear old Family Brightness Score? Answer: -2.58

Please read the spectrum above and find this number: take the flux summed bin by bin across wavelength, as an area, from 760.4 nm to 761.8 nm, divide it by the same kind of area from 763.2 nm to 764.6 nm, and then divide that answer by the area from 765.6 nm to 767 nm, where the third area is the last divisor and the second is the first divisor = 0.068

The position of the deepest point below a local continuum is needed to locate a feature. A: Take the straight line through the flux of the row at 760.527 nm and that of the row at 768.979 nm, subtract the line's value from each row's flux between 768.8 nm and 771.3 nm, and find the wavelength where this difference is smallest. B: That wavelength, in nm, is 768.979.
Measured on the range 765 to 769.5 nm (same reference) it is 765.094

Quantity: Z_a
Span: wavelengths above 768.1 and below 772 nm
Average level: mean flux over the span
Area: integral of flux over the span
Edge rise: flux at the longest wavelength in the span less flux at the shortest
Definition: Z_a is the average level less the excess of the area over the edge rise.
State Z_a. -31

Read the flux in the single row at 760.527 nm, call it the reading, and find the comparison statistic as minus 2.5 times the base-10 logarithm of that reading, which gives -2.65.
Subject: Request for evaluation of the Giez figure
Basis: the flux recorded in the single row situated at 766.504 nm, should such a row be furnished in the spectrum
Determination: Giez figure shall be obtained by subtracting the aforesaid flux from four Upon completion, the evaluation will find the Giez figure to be -6.88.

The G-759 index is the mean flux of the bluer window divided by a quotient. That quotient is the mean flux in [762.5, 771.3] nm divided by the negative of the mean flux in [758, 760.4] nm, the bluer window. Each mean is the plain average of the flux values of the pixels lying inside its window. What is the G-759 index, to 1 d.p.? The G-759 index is -11.9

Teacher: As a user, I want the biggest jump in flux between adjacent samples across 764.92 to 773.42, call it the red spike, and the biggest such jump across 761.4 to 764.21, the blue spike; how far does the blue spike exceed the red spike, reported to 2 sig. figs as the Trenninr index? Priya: 0.030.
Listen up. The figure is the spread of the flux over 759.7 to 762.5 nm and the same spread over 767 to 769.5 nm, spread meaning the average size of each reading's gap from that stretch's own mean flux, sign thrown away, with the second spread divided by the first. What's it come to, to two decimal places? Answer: 0.31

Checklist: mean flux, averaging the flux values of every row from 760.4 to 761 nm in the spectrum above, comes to 11.5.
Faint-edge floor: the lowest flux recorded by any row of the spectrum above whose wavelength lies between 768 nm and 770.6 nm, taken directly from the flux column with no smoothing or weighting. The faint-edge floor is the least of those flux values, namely 10.69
